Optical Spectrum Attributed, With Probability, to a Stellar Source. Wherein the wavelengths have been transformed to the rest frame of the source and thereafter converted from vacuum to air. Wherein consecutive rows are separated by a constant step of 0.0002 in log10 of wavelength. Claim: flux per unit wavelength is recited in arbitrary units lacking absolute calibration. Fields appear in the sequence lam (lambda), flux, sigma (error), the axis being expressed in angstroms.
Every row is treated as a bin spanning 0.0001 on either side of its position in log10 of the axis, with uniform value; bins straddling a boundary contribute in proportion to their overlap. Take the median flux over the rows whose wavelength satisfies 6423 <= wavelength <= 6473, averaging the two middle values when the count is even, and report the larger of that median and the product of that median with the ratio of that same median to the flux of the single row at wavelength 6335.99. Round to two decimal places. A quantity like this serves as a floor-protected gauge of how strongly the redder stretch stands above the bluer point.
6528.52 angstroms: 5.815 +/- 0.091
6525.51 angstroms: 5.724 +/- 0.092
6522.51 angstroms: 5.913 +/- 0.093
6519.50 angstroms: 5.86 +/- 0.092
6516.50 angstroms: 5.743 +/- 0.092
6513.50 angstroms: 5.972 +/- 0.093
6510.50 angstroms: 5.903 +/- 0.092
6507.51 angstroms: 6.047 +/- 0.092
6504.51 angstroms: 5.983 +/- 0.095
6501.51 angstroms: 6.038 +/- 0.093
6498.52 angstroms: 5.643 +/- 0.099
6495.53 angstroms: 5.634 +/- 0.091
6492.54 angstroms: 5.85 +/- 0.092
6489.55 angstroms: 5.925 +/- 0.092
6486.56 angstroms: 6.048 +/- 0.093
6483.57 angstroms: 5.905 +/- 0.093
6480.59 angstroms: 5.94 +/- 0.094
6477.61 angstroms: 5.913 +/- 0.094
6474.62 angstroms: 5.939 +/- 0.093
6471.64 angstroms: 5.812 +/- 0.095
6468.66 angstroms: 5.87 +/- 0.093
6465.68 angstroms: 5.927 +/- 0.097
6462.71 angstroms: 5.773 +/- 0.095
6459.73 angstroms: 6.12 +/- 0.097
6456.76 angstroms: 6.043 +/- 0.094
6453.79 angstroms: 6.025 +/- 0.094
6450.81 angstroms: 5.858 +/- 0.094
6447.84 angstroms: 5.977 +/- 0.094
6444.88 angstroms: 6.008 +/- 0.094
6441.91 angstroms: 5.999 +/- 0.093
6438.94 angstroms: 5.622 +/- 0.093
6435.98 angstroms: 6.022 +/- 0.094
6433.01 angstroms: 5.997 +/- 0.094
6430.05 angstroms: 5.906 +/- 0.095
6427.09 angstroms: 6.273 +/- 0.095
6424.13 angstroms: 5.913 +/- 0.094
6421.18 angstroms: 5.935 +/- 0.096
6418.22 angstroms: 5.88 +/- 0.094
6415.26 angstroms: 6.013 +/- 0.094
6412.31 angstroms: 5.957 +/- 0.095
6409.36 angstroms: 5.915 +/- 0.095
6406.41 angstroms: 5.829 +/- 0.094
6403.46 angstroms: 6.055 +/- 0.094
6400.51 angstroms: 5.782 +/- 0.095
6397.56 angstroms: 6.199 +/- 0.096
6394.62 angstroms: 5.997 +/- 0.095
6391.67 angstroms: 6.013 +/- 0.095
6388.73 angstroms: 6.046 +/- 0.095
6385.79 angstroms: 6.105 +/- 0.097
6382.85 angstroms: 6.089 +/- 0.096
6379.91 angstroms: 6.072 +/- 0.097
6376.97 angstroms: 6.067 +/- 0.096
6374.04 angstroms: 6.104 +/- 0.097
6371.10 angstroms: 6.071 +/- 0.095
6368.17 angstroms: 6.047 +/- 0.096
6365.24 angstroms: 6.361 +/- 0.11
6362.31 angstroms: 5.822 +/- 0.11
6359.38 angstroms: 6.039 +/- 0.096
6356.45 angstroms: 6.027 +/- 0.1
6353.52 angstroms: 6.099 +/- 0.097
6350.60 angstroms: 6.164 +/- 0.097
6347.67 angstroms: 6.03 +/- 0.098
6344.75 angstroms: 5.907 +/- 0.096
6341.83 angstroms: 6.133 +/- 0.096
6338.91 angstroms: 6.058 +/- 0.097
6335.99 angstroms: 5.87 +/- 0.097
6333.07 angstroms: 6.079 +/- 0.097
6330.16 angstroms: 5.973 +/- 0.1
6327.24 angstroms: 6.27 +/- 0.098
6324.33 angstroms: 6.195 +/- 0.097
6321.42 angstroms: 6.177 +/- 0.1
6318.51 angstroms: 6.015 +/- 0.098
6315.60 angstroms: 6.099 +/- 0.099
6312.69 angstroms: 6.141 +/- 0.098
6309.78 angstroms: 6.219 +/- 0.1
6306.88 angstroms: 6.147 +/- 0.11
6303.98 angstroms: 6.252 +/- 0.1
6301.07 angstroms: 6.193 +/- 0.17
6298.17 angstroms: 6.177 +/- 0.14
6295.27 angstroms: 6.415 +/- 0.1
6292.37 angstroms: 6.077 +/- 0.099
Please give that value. 6.09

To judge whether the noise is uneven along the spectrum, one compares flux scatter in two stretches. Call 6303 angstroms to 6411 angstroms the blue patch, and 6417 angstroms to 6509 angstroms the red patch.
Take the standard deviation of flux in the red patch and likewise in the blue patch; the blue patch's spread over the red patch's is 0.92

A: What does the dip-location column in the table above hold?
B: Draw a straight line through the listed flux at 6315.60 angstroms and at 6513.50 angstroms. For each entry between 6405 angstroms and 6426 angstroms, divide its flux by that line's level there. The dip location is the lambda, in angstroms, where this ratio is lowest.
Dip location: 6406.41 angstroms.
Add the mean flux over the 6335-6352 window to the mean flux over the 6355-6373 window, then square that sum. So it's 146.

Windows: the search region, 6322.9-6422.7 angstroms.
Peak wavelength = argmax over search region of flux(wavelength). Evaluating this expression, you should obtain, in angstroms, 6365.24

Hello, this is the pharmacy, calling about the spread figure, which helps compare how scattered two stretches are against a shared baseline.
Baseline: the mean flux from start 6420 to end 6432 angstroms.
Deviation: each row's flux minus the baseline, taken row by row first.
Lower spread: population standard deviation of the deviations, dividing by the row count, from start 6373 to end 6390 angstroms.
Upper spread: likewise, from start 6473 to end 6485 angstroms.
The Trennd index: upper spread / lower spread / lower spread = 35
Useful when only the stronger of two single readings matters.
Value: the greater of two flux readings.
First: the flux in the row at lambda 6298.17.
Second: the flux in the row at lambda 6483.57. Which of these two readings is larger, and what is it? 6.18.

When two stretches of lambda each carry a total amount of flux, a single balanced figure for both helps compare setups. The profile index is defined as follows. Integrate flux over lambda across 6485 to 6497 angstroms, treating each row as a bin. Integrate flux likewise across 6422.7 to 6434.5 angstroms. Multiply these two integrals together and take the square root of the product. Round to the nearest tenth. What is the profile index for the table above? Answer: 70.7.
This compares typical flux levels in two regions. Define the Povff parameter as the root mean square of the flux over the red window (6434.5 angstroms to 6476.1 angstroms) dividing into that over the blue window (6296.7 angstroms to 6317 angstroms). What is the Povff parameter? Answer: 1.04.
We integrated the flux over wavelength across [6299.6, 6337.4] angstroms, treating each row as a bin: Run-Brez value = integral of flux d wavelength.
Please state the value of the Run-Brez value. 232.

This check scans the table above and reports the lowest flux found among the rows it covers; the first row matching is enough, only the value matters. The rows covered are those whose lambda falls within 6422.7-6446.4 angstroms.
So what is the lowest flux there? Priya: 5.622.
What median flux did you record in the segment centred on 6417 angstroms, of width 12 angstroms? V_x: 5.95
